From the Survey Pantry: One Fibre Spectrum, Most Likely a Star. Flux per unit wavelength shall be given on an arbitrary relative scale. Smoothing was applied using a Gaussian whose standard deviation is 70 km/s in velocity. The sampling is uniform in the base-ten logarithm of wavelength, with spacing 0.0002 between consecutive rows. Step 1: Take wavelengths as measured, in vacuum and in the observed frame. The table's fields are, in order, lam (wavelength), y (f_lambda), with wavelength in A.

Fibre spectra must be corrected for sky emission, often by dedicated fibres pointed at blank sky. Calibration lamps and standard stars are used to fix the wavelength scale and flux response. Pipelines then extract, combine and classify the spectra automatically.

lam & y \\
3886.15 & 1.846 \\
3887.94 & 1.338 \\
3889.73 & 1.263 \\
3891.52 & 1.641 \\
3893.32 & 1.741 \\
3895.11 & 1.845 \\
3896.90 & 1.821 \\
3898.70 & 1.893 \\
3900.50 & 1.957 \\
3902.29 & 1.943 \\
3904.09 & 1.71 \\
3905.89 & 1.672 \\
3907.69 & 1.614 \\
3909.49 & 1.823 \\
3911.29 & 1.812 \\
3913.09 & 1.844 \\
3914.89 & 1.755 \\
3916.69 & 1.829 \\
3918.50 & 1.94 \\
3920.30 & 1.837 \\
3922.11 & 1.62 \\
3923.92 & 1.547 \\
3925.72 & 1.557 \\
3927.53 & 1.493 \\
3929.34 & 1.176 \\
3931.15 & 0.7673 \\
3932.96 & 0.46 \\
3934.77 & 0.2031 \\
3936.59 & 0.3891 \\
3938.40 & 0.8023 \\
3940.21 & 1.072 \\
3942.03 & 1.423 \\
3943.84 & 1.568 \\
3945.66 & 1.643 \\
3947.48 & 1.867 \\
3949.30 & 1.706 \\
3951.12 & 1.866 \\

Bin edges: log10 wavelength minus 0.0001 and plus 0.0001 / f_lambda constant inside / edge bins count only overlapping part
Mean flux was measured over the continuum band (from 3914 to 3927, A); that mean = 1.7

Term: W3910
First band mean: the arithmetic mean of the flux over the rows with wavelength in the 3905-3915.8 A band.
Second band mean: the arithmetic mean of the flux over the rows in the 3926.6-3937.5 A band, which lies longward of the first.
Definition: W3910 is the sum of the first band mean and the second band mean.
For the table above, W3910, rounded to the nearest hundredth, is 2.50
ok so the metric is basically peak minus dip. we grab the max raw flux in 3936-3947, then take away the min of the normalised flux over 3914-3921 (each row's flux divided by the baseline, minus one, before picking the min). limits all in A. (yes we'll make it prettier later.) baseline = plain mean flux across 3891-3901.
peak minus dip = 1.68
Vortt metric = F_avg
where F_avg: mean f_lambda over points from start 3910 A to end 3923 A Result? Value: 1.81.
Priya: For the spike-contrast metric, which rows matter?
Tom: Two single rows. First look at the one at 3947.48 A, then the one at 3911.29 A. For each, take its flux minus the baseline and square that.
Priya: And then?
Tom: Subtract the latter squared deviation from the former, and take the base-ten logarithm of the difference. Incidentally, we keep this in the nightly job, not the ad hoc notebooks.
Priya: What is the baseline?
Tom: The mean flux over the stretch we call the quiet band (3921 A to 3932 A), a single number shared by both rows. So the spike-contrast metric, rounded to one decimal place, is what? -1.3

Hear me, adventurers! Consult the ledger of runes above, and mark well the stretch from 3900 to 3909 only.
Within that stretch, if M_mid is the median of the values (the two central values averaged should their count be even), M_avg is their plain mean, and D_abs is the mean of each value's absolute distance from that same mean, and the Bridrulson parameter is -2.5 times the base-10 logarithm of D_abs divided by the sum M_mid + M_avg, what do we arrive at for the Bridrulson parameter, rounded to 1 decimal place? 3.5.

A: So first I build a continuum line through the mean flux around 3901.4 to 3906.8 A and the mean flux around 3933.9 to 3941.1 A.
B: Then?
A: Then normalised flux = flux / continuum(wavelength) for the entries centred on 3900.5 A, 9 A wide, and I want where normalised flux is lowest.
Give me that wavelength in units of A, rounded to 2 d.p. 3896.90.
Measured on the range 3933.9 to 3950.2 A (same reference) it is 3934.77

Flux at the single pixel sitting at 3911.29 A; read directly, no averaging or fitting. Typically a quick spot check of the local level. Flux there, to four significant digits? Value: 1.812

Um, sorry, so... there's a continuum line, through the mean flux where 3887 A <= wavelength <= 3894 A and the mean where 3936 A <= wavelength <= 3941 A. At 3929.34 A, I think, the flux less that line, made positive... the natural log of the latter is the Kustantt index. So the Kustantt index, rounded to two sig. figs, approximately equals -1.3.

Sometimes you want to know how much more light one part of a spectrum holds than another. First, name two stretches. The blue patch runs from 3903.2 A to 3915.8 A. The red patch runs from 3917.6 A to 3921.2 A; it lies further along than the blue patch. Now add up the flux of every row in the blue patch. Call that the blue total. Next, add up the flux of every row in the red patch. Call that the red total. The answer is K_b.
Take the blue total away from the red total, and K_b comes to -8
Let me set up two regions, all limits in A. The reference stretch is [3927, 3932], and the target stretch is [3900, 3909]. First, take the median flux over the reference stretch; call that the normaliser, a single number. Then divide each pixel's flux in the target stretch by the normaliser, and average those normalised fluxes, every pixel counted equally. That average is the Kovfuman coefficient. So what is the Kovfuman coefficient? 1.51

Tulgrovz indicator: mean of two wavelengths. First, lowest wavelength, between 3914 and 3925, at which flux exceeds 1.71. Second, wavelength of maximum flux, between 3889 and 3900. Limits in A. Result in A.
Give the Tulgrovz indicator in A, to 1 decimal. 3906.8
